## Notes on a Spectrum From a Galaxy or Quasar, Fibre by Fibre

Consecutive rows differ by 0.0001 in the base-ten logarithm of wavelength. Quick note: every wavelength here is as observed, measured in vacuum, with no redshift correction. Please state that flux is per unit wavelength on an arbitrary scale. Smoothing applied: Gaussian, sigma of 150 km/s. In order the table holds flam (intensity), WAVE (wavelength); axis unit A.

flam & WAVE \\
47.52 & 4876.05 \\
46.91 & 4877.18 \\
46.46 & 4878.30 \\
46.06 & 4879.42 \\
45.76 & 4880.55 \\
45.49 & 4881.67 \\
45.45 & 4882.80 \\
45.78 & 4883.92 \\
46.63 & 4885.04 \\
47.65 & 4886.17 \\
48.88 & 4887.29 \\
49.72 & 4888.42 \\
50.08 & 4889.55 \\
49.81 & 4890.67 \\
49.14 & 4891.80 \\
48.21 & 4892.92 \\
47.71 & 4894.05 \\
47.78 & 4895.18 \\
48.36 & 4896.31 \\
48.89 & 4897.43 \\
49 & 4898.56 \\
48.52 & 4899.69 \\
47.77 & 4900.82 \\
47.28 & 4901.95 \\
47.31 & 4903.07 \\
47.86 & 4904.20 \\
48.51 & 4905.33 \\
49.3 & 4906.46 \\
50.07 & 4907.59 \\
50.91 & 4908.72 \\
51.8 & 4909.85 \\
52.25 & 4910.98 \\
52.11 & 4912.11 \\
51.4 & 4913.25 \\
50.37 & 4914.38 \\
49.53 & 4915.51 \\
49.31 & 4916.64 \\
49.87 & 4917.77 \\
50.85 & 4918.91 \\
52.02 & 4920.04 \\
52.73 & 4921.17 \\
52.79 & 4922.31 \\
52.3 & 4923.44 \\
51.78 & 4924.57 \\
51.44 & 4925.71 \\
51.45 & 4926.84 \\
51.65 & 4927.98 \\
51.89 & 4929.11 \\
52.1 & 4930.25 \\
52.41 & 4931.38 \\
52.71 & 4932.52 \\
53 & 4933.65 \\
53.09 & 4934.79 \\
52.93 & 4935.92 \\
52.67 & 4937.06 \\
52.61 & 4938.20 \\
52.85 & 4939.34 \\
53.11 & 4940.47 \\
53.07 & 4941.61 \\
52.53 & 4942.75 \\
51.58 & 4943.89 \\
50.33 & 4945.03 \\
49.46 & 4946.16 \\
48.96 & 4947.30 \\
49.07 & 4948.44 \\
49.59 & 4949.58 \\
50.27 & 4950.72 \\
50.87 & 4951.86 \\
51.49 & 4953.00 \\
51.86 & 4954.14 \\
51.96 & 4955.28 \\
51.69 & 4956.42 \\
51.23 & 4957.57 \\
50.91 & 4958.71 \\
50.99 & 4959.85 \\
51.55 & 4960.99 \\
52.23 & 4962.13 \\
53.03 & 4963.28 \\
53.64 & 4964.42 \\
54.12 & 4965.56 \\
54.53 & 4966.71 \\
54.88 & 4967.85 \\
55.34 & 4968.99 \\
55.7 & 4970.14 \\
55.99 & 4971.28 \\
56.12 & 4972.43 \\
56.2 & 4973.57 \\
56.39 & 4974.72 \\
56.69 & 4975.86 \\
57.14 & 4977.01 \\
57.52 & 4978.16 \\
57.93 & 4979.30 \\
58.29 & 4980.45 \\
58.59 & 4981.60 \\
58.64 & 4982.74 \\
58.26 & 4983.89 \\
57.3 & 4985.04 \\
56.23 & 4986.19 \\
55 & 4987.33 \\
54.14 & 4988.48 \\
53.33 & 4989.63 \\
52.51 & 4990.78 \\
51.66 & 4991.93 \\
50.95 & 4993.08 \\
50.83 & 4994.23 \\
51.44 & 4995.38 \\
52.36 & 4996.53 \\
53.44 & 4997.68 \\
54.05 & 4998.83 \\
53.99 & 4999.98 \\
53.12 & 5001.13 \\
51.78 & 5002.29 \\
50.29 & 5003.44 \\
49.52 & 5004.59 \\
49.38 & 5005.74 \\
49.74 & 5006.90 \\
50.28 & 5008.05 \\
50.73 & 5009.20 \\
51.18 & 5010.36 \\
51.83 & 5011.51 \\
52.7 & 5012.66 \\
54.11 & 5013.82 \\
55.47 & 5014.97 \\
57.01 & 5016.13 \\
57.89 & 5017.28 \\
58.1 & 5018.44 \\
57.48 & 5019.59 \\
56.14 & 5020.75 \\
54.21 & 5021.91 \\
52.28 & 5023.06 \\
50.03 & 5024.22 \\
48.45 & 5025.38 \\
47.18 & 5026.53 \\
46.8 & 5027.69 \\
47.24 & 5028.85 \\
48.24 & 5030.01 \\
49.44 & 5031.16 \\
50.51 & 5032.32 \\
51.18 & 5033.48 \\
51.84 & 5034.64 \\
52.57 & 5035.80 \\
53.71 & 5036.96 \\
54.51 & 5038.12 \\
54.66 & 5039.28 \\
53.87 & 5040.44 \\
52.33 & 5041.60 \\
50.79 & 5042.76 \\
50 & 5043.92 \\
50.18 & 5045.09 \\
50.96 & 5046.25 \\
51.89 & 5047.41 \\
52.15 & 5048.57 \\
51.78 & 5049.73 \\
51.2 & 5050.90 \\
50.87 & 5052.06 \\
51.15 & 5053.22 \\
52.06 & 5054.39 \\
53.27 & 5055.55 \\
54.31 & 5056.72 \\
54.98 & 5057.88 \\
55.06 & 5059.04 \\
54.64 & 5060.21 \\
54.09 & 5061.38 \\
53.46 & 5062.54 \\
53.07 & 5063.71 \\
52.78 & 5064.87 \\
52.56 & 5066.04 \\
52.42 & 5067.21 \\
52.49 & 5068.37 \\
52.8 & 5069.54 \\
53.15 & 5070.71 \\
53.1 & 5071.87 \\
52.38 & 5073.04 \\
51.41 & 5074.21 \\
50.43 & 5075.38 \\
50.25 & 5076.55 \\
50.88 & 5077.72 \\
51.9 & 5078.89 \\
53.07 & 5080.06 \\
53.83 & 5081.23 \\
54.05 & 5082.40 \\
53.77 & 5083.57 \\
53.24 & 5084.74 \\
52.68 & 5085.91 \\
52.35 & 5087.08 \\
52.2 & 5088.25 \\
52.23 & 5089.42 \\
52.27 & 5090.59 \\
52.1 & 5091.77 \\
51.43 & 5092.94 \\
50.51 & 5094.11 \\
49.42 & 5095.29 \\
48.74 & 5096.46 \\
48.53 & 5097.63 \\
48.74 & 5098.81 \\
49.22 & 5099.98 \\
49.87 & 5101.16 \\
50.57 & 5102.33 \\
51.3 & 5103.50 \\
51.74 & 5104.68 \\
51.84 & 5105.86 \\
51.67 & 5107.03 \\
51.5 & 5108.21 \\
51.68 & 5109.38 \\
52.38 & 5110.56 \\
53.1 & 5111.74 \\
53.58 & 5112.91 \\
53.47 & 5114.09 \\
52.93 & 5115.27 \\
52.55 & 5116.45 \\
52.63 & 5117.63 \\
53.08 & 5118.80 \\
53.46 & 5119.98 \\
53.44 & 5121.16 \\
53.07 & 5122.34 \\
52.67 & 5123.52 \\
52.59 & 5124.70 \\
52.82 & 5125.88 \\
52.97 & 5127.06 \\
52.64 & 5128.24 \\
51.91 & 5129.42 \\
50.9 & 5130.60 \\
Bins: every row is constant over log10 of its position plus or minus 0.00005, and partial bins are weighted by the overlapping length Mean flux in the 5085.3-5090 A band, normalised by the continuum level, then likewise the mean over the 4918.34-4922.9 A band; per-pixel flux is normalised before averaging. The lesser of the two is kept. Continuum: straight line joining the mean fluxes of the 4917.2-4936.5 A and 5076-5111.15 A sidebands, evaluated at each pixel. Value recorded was 1.00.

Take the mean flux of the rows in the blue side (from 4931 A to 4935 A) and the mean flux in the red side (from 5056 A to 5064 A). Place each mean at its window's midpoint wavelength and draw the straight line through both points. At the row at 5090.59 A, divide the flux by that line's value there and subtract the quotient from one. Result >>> 0.042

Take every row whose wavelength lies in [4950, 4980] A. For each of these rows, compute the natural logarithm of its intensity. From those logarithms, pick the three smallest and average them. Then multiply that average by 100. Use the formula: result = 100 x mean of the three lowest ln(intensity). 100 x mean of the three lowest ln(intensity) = 393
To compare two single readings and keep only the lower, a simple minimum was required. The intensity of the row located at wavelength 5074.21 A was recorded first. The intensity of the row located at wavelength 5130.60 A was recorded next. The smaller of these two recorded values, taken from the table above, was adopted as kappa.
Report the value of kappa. 50.9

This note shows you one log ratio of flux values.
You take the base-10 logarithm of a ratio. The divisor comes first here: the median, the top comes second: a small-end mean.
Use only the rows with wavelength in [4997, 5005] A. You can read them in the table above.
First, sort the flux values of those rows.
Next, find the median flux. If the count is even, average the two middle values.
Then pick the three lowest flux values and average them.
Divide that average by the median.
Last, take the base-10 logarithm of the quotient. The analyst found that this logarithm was -0.022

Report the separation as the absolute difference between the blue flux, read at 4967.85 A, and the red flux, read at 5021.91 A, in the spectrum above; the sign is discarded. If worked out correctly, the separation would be 0.67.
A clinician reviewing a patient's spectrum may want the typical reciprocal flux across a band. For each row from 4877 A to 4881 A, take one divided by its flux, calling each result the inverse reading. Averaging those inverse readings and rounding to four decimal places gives 0.0216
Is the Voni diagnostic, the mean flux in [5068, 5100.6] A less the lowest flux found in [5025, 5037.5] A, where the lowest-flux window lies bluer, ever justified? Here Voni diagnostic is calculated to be 4.9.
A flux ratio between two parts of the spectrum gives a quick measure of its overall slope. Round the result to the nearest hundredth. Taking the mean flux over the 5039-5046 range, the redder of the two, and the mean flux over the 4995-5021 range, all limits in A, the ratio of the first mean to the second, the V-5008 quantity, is 0.98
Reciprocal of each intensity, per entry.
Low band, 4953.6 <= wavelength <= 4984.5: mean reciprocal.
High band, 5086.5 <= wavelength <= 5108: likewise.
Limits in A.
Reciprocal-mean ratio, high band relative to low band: 1.08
